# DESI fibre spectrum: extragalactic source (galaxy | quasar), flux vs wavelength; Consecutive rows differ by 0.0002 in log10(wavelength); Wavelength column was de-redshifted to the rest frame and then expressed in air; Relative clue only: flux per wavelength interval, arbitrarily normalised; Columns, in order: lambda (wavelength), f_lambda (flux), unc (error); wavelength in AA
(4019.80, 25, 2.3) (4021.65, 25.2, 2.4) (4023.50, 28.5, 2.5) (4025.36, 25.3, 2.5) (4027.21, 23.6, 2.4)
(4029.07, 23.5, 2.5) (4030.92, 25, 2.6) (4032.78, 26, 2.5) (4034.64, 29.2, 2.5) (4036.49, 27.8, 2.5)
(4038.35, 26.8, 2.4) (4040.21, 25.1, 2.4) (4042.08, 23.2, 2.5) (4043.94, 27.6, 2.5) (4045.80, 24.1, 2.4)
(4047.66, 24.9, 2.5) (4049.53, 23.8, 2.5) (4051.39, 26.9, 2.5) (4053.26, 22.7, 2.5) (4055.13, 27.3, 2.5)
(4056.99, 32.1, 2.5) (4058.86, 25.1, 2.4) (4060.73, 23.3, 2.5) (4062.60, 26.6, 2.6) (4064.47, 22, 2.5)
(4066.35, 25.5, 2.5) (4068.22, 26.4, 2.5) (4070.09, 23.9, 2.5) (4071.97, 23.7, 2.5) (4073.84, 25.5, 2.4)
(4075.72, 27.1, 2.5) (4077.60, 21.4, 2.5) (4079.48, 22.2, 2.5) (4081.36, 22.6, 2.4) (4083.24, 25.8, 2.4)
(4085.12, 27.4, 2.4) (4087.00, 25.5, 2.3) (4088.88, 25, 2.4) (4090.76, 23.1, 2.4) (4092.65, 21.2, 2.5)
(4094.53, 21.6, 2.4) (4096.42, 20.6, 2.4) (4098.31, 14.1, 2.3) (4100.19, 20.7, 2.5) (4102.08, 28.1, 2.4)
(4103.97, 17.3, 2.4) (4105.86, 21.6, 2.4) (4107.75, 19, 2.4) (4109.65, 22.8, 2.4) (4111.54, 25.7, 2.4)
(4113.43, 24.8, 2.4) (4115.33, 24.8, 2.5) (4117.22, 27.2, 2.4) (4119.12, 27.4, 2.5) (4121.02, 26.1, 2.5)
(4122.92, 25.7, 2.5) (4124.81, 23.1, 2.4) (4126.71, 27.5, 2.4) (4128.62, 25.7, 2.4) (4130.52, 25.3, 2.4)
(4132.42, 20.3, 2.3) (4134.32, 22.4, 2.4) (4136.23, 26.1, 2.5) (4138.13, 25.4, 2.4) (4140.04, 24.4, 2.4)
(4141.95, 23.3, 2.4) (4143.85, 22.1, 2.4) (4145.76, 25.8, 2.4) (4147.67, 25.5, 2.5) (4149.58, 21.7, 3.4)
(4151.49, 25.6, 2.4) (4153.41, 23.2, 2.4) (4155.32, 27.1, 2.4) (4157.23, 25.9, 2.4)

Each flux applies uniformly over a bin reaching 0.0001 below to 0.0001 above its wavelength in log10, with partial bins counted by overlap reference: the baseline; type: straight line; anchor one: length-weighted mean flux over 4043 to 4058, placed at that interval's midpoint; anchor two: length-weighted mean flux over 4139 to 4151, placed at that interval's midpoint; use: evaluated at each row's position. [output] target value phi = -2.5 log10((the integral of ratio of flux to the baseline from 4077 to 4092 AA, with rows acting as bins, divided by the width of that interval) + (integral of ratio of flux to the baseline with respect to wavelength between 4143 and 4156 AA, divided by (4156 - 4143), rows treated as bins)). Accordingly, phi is -0.740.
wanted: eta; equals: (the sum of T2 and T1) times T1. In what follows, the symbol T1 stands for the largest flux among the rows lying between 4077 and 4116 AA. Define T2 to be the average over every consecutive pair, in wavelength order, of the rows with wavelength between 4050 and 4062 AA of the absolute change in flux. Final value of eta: 915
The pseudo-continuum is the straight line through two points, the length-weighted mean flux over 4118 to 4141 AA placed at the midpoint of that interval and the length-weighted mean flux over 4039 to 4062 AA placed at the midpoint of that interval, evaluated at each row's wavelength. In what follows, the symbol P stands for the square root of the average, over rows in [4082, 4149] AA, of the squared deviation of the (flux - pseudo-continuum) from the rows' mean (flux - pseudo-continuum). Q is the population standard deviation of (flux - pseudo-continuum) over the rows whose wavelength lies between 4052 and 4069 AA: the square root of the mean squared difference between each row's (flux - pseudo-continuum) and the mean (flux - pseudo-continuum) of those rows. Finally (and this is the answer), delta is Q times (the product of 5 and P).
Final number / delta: 44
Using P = 3.1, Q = 2.86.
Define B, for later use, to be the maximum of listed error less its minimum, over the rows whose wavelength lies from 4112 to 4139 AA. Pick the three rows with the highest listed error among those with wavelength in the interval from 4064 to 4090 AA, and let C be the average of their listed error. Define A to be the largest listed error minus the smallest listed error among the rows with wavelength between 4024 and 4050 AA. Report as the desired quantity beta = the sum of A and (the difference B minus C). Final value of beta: -2.1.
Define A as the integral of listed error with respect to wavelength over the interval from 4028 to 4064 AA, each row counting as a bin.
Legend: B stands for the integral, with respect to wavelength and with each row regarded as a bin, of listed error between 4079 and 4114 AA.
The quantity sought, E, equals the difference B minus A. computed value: -5.5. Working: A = 89.6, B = 84.2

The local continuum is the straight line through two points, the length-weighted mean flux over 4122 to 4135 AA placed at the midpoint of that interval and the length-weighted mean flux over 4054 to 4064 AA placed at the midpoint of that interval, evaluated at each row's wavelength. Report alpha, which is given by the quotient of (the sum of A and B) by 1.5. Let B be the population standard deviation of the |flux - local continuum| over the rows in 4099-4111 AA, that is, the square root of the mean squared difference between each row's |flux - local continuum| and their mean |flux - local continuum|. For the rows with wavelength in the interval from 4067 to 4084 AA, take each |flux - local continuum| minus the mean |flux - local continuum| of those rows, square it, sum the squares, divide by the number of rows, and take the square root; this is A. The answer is 2.3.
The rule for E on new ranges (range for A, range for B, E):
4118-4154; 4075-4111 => -2.1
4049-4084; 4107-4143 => 0.2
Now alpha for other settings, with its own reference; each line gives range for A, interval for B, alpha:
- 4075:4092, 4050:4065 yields 2.4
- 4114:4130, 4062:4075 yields 1.6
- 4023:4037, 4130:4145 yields 1.5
